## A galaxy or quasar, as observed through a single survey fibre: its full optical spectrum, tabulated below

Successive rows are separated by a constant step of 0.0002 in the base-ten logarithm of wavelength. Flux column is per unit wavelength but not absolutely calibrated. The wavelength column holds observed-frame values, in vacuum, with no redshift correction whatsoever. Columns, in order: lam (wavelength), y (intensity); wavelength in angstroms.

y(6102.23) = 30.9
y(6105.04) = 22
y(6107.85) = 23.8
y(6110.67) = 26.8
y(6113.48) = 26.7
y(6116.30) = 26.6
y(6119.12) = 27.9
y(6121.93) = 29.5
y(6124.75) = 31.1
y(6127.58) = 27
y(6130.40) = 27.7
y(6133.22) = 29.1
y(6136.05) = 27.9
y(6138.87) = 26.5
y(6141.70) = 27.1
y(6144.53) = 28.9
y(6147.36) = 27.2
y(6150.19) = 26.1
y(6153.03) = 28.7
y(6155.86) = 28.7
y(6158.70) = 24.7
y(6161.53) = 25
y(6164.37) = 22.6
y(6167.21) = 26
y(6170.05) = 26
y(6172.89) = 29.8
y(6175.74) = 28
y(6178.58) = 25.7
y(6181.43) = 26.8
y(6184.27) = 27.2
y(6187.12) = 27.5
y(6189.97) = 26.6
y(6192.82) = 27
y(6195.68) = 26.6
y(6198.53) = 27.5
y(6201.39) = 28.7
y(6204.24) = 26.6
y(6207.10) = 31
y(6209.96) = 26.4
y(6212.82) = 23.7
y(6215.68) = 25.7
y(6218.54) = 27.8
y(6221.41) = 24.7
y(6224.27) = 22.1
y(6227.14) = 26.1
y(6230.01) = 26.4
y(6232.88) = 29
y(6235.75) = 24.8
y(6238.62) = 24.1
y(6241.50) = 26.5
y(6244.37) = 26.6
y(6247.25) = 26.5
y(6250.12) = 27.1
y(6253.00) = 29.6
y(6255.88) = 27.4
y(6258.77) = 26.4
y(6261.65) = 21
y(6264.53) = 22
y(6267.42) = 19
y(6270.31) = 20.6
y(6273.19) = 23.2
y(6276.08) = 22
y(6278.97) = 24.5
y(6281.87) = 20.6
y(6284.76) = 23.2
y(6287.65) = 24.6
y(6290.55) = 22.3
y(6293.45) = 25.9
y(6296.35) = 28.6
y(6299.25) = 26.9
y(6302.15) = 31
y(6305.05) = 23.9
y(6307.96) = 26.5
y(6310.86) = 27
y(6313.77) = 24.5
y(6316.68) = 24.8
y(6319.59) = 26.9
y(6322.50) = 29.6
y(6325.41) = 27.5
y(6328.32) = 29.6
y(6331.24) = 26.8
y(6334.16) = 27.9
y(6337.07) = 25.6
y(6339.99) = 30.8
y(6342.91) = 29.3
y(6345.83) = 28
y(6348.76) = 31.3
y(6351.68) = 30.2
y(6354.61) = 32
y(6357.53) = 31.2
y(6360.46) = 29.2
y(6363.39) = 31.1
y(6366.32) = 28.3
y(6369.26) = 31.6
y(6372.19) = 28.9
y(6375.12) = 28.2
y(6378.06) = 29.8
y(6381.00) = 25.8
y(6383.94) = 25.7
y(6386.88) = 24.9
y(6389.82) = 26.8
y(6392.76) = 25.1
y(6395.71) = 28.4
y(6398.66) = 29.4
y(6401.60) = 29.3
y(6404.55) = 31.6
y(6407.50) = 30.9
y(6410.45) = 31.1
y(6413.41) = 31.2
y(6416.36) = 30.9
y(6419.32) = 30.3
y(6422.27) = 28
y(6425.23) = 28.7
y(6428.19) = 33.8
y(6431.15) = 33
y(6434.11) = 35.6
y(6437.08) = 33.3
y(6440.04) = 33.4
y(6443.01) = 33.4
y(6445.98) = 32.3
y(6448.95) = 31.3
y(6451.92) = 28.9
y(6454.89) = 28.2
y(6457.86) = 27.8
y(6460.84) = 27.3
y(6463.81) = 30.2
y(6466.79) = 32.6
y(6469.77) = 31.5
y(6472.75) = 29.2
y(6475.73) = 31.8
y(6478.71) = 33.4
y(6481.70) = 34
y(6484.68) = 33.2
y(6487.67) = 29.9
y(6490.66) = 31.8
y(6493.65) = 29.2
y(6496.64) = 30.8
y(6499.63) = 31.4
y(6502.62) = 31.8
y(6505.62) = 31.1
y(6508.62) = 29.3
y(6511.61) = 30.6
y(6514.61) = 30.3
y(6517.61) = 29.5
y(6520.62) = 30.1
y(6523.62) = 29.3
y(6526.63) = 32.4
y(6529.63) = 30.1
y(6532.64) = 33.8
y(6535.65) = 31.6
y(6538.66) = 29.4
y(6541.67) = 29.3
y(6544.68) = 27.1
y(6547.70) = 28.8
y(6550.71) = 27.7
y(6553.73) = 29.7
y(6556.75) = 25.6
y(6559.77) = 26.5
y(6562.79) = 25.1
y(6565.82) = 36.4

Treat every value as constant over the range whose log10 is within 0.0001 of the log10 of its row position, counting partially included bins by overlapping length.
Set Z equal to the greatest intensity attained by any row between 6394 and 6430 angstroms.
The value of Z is 33.8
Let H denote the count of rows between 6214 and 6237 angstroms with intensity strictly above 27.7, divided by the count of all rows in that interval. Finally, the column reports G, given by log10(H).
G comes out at -0.6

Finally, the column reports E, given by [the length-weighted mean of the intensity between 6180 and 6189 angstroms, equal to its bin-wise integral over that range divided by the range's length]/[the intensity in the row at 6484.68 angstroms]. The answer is 0.82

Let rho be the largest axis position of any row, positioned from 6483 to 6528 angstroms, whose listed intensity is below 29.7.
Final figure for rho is 6523.62 angstroms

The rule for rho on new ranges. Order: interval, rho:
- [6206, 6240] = 6238.62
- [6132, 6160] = 6158.70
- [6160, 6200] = 6198.53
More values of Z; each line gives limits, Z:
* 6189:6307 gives 31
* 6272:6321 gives 31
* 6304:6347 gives 30.8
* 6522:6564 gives 33.8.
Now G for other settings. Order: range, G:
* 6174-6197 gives -0.9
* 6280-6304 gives -0.6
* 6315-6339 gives -0.4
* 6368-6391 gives -0.3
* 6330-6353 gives -0.1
